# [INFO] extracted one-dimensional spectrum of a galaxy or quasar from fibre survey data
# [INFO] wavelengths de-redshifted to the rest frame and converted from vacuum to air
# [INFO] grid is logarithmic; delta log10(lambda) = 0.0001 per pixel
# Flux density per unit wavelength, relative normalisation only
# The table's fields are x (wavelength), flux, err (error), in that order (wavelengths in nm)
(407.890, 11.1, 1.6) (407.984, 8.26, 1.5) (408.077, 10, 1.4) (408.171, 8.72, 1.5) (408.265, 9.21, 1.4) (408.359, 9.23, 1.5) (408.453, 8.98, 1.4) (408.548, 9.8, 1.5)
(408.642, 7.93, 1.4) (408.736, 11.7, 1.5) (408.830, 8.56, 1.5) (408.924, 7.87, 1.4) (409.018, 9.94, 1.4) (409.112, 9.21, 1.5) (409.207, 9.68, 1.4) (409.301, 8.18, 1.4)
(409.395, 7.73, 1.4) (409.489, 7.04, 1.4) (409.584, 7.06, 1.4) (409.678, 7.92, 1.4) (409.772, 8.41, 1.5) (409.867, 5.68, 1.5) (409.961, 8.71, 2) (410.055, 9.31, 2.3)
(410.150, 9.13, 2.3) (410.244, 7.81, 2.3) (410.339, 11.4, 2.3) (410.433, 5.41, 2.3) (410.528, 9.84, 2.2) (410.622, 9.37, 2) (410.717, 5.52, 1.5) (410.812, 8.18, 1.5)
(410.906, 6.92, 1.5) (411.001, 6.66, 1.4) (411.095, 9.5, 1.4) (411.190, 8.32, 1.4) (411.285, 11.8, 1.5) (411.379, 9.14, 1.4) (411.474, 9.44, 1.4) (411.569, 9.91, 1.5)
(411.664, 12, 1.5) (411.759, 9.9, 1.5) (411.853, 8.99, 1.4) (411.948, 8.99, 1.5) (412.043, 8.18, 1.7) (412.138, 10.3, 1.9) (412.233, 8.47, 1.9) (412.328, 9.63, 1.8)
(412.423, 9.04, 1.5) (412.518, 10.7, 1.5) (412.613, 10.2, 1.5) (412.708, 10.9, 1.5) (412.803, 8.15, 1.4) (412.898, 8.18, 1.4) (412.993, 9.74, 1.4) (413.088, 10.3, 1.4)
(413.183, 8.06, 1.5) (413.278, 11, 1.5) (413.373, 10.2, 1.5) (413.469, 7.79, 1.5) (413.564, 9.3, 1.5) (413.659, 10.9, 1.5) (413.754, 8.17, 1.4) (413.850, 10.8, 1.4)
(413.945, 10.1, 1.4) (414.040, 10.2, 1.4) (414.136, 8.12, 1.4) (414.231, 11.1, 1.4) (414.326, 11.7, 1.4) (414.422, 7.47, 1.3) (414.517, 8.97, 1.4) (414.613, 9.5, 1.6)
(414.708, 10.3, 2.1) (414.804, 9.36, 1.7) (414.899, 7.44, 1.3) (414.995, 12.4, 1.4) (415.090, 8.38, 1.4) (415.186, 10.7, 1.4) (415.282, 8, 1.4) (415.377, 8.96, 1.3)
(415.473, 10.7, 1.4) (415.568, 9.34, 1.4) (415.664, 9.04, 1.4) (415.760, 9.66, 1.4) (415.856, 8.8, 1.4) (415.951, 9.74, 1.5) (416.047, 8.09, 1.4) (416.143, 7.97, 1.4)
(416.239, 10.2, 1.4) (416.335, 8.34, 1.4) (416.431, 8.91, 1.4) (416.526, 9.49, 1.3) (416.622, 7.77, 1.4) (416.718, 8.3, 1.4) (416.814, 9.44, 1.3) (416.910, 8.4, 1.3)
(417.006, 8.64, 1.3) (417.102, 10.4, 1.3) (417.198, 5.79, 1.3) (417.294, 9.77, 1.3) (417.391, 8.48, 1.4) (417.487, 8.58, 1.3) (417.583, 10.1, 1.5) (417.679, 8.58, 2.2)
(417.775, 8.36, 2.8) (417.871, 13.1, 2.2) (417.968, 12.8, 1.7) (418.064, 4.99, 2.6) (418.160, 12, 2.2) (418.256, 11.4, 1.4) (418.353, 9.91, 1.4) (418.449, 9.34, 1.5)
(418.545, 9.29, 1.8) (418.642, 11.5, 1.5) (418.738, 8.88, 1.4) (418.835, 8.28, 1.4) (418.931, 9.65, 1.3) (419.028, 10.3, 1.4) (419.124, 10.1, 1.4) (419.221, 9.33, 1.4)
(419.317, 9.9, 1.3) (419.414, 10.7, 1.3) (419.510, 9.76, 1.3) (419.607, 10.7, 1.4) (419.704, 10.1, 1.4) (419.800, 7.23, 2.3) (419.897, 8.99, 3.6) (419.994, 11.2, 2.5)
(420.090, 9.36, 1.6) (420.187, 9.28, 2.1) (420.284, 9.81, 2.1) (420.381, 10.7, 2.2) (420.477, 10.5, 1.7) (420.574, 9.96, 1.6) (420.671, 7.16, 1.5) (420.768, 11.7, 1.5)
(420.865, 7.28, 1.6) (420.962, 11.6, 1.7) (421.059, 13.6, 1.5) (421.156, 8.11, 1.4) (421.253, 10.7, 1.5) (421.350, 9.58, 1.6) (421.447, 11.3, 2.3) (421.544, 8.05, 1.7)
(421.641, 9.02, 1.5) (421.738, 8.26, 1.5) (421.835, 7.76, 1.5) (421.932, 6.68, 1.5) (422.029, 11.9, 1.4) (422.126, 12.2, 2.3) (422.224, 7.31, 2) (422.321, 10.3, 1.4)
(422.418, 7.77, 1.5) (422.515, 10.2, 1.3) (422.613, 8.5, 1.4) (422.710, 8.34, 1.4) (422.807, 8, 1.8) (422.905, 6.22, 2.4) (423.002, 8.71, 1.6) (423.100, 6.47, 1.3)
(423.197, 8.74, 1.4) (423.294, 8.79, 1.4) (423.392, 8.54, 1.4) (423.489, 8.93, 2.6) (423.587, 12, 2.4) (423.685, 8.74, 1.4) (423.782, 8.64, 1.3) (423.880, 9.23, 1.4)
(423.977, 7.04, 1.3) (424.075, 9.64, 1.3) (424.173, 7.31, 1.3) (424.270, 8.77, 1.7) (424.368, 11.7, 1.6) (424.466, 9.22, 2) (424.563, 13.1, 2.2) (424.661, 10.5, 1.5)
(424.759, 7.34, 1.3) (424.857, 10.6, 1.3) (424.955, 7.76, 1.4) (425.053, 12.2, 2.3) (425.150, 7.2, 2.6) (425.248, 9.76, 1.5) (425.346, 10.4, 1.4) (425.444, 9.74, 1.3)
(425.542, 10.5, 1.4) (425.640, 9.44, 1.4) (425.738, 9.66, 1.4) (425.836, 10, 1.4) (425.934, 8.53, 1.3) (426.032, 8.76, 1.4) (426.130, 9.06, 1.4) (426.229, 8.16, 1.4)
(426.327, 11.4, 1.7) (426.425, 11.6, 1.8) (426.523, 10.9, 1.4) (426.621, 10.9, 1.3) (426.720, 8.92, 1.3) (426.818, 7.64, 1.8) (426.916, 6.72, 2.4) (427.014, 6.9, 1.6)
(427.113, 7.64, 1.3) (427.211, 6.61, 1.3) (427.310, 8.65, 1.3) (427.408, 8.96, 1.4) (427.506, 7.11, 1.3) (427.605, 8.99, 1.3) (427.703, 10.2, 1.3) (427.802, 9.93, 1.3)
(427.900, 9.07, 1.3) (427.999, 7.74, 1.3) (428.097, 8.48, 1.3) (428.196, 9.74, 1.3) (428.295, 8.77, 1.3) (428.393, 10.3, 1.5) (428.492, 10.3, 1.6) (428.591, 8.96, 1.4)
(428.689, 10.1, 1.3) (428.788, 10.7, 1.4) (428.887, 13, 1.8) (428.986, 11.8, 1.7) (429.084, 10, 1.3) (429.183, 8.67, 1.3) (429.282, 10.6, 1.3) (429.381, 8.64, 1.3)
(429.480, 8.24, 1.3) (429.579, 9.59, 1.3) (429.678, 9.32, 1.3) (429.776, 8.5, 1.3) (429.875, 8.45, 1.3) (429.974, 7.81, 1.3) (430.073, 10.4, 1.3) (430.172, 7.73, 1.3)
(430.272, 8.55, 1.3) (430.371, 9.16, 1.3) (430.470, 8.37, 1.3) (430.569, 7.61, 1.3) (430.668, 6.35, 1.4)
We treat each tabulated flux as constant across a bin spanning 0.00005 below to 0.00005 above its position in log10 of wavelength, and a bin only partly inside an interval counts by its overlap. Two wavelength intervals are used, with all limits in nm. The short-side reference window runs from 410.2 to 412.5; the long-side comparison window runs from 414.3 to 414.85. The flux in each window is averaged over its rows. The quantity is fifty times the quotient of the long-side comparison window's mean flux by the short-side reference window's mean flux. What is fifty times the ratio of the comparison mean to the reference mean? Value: 53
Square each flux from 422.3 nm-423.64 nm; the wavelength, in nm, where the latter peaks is 423.587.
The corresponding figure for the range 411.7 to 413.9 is 413.278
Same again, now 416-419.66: 417.871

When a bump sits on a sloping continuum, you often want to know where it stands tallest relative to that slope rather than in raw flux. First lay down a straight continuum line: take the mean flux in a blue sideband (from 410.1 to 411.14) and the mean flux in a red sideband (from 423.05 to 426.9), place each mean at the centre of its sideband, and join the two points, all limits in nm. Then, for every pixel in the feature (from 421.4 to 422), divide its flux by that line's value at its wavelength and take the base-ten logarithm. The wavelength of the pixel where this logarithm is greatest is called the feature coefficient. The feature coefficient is 421.447 nm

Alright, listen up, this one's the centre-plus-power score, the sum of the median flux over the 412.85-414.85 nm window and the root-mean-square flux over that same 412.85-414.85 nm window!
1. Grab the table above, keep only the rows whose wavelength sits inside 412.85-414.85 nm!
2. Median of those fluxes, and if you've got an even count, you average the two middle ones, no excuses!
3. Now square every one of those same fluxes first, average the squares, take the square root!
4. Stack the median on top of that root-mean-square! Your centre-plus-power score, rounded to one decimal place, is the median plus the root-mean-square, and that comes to 19.4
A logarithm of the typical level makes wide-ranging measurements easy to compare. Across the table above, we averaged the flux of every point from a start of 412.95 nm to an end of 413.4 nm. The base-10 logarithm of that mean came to 0.99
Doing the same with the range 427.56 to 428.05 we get 0.96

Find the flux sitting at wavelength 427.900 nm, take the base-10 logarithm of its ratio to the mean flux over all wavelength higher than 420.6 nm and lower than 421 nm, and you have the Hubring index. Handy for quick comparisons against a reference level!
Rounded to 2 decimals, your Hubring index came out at -0.02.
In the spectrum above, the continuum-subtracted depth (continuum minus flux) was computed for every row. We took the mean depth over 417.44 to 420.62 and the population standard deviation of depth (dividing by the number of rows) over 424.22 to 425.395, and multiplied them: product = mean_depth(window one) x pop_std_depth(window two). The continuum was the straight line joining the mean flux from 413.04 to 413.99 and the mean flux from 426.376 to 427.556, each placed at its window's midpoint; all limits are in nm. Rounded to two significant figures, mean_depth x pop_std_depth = -1.2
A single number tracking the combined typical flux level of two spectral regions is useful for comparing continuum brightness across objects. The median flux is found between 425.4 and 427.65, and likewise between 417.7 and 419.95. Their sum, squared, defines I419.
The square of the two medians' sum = 356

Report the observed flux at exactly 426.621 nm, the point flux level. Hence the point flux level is 10.9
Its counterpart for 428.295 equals 8.77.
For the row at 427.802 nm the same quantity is 9.93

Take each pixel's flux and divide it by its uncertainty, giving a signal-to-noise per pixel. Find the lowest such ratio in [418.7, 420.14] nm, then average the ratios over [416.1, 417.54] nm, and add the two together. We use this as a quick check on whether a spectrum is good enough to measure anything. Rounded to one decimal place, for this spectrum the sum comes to 9.0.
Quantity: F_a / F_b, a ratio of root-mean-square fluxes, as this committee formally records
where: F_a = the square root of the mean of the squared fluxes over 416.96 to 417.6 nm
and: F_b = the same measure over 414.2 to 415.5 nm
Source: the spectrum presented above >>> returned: 0.92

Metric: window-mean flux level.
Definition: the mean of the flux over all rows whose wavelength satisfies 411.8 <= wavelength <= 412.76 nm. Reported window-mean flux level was 9.54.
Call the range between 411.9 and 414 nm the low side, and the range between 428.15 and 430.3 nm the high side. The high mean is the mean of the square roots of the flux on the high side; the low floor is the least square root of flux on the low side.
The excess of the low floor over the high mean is -0.29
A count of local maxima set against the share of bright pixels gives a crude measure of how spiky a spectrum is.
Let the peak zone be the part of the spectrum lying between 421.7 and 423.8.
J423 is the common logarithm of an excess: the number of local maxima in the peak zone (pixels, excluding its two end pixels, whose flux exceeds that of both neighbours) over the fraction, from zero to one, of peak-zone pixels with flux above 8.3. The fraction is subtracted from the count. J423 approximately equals 0.73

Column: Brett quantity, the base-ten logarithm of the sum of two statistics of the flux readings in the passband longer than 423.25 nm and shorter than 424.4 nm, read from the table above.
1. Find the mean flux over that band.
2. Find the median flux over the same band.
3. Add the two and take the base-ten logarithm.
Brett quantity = 1.25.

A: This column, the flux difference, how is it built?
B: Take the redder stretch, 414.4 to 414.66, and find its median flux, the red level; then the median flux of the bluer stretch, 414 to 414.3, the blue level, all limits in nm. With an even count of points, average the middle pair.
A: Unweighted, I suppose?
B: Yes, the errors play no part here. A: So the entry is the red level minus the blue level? -1.2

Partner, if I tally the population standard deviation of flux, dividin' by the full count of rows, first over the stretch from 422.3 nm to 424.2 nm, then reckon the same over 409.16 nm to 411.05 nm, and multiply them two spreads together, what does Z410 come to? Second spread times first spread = 2.0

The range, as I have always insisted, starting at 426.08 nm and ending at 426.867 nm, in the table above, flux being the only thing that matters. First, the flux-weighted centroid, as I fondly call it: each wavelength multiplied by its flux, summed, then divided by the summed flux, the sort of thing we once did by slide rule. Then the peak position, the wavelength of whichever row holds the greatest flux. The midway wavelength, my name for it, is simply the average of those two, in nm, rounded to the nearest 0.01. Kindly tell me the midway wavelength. 426.45 nm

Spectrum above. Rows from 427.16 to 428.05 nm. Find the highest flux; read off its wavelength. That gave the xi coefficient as 427.703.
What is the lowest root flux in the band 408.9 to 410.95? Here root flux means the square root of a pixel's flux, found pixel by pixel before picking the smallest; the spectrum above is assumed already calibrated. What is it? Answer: 2.33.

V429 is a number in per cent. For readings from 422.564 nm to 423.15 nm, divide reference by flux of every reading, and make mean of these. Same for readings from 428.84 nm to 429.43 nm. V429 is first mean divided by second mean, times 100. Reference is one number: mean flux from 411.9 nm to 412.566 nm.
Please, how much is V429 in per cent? 135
